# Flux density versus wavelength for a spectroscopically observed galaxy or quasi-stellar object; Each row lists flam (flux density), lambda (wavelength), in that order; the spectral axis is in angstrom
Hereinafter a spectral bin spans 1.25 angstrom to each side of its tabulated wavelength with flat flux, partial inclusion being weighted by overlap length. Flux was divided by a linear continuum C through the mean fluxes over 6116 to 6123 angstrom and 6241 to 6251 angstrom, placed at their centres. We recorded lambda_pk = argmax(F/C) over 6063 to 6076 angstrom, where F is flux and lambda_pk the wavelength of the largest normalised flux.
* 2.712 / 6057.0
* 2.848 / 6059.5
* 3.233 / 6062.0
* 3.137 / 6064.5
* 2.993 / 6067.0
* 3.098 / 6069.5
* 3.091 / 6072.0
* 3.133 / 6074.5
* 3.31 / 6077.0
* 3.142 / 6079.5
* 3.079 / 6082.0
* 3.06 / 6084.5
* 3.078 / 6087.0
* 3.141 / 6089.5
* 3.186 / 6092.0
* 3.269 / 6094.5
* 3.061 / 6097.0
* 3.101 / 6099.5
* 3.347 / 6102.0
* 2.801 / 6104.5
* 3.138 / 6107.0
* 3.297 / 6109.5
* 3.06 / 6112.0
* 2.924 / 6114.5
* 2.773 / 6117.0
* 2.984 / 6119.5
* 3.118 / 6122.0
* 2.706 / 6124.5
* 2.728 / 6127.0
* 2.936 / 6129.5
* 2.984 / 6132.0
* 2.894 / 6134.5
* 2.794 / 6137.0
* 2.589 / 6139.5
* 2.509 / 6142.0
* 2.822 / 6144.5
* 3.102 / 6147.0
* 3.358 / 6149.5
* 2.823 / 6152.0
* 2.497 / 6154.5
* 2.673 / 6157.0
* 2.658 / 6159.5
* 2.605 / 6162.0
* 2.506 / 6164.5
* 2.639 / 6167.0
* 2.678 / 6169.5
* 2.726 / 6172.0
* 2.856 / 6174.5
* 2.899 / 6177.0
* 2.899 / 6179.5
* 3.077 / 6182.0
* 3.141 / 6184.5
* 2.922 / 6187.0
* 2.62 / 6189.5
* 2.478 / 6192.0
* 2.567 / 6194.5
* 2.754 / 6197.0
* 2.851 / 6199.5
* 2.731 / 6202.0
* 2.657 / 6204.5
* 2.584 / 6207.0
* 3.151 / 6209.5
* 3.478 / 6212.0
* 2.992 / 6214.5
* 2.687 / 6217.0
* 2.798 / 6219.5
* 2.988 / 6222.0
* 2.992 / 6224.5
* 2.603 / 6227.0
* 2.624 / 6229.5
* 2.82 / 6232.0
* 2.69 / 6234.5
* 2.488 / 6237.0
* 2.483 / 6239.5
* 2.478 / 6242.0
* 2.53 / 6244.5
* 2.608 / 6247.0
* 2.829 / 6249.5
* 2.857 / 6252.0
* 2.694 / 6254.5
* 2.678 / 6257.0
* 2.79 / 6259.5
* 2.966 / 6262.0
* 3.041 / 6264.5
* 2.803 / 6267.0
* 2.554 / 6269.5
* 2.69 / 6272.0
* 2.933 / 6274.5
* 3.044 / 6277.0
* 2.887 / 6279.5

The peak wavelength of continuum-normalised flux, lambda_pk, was 6074.5 angstrom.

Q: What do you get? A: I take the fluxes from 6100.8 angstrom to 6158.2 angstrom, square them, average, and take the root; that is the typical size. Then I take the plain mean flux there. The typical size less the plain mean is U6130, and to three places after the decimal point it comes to 0.010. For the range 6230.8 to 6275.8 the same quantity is 0.005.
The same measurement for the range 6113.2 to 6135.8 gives 0.003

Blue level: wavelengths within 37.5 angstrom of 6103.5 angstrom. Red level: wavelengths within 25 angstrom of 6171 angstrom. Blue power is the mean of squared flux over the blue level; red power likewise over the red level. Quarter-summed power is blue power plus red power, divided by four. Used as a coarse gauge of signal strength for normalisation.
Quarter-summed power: 4.25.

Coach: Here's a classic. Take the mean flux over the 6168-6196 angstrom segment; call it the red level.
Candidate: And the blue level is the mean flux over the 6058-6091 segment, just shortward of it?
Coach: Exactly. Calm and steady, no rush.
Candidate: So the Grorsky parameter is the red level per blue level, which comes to 0.904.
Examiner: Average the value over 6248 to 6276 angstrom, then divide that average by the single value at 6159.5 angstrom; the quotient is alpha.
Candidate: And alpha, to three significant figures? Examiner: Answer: 1.05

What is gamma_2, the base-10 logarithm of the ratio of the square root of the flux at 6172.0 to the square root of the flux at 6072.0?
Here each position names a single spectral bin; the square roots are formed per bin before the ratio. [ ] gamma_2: -0.027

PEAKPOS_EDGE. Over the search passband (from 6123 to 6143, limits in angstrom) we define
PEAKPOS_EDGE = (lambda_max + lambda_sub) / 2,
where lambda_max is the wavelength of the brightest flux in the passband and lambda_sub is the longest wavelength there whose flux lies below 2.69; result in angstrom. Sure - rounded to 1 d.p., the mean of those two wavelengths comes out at 6137.0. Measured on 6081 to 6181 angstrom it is 6159.5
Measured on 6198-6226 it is 6214.5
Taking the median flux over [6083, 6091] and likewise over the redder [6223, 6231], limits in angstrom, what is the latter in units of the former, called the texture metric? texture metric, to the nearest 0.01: 0.85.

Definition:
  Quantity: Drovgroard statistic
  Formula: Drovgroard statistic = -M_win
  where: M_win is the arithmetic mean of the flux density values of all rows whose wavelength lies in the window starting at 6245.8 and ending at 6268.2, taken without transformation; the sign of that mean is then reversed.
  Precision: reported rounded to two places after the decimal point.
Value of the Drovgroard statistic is -2.81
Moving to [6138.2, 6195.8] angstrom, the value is -2.77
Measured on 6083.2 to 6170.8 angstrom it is -2.91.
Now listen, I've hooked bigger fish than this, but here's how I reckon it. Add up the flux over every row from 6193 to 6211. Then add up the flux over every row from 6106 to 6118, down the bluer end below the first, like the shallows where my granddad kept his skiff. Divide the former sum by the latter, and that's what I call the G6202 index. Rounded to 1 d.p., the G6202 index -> 1.3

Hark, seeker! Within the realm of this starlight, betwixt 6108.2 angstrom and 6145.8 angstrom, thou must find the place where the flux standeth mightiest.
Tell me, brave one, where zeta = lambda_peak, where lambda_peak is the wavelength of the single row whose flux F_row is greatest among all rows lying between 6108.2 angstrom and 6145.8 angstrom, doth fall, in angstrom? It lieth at 6109.5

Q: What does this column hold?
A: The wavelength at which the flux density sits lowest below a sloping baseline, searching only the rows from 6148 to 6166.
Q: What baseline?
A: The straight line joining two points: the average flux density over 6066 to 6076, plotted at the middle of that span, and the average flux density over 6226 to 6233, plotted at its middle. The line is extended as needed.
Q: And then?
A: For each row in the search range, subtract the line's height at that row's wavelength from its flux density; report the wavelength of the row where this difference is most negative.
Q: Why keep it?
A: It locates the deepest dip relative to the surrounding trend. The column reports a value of 6154.5 angstrom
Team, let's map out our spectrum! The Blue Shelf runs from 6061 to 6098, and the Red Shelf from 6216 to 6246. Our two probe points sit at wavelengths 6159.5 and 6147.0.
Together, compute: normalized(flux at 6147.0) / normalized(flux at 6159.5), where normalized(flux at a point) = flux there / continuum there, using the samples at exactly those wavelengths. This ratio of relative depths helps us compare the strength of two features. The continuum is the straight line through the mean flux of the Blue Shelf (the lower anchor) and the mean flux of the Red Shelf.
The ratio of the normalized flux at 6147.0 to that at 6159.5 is 1.152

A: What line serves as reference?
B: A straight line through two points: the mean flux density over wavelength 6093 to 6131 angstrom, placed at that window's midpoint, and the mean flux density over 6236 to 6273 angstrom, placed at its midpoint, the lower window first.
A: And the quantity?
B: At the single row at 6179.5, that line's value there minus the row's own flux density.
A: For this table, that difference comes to 0.0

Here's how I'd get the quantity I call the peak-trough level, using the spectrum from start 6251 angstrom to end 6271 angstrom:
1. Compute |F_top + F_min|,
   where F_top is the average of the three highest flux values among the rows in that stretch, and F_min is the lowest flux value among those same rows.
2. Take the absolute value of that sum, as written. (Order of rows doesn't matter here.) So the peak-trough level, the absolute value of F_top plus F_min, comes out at 5.51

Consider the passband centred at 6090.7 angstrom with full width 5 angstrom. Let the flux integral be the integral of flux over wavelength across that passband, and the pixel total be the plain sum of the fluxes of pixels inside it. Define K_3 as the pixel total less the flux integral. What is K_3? -9.5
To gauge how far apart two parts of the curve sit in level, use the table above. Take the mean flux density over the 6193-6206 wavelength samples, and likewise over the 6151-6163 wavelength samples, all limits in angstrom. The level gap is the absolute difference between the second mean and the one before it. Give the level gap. 0.06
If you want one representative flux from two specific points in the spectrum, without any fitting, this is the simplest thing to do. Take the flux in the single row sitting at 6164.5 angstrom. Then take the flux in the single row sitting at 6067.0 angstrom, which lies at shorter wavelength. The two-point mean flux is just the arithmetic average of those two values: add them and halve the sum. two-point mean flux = 2.75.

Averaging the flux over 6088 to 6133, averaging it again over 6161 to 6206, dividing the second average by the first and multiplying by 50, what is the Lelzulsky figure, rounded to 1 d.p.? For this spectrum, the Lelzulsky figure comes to 45.5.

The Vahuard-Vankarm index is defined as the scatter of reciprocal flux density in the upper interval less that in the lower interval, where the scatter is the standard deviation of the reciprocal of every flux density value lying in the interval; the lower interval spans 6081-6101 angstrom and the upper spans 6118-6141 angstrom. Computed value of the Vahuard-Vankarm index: 0.013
